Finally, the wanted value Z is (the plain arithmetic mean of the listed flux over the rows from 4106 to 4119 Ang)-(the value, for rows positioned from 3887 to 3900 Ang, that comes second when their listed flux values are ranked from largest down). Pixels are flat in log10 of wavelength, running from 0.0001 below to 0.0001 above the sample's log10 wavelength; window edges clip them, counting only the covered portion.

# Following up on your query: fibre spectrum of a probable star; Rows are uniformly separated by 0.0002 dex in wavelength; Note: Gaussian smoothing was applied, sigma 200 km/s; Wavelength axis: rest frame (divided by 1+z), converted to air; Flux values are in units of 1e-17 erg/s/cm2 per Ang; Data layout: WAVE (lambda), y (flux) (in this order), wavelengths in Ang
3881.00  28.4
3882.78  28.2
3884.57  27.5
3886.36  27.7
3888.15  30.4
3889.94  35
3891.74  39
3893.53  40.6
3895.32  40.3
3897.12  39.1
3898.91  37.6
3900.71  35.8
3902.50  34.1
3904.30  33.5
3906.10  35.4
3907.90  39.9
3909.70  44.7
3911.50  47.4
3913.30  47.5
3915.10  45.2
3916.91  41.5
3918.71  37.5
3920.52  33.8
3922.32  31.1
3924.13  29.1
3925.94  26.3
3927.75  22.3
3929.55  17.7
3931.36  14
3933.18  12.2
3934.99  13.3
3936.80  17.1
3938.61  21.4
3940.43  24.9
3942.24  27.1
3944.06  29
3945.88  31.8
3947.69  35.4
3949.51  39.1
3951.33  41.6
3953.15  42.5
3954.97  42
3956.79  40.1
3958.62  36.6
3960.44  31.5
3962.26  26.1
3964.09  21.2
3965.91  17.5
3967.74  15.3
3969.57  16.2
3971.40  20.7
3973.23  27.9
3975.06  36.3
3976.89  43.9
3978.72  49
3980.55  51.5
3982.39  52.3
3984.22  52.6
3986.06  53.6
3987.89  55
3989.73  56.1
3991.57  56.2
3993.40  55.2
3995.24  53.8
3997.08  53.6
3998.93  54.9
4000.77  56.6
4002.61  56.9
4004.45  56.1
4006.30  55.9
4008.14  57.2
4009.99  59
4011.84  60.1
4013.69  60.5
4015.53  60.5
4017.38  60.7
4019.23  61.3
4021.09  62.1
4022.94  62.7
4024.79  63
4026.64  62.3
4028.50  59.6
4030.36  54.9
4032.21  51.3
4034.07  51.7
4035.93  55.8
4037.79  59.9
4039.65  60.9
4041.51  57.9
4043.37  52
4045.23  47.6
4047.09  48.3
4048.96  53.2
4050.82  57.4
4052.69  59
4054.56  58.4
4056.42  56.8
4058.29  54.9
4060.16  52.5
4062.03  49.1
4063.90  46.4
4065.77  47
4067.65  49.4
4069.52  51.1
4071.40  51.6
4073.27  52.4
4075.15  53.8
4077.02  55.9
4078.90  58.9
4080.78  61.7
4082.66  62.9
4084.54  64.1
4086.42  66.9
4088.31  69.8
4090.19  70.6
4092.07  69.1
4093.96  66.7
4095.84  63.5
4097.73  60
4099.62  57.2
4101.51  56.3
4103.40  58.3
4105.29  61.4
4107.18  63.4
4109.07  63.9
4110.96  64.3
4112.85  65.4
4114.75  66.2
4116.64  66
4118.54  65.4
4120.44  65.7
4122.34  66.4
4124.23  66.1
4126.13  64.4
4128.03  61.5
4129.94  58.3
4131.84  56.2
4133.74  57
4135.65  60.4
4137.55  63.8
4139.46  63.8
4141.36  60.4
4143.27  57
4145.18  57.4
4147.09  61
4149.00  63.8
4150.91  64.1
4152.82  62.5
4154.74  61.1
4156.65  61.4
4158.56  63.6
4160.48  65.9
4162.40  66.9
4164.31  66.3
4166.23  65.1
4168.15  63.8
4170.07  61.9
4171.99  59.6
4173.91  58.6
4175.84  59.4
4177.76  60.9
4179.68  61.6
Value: 24.6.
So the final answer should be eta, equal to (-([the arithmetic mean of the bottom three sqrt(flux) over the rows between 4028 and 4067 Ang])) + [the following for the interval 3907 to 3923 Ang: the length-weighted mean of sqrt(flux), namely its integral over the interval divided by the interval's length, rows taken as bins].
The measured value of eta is -0.5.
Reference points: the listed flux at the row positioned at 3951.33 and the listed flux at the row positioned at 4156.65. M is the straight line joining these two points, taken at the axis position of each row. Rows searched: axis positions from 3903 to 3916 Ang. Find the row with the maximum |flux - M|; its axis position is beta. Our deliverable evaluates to 3911.50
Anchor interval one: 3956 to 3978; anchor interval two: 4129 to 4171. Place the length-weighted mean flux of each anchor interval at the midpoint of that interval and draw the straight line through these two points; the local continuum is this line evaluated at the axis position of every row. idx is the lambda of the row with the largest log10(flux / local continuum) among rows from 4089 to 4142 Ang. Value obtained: 4090.19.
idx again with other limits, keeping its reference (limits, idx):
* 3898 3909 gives 3898.91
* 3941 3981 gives 3980.55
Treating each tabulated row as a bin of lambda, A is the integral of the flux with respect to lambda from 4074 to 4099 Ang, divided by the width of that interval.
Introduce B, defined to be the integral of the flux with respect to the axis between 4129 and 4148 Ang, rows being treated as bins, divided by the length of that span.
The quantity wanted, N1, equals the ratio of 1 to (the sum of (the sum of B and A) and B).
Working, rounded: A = 63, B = 60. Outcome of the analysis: 0.0055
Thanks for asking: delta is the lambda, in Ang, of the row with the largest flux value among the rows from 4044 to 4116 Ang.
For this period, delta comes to 4090.19 Ang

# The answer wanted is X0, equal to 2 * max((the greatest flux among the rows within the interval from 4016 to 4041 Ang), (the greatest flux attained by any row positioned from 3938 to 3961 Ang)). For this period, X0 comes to 126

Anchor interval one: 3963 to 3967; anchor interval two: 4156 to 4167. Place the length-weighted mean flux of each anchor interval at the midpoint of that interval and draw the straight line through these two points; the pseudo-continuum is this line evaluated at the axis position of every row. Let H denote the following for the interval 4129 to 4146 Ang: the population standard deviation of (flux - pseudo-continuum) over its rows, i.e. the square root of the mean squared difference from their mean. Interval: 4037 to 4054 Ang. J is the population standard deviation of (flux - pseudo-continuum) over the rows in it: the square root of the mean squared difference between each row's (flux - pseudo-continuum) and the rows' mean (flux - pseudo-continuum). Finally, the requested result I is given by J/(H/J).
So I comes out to 9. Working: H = 2.8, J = 5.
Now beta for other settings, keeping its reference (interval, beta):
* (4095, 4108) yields 4095.84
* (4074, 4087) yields 4086.42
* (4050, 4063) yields 4052.69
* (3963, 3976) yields 3967.74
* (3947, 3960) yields 3947.69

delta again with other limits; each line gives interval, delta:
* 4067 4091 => 4090.19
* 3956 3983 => 3982.39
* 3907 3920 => 3913.30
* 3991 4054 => 4024.79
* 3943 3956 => 3953.15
